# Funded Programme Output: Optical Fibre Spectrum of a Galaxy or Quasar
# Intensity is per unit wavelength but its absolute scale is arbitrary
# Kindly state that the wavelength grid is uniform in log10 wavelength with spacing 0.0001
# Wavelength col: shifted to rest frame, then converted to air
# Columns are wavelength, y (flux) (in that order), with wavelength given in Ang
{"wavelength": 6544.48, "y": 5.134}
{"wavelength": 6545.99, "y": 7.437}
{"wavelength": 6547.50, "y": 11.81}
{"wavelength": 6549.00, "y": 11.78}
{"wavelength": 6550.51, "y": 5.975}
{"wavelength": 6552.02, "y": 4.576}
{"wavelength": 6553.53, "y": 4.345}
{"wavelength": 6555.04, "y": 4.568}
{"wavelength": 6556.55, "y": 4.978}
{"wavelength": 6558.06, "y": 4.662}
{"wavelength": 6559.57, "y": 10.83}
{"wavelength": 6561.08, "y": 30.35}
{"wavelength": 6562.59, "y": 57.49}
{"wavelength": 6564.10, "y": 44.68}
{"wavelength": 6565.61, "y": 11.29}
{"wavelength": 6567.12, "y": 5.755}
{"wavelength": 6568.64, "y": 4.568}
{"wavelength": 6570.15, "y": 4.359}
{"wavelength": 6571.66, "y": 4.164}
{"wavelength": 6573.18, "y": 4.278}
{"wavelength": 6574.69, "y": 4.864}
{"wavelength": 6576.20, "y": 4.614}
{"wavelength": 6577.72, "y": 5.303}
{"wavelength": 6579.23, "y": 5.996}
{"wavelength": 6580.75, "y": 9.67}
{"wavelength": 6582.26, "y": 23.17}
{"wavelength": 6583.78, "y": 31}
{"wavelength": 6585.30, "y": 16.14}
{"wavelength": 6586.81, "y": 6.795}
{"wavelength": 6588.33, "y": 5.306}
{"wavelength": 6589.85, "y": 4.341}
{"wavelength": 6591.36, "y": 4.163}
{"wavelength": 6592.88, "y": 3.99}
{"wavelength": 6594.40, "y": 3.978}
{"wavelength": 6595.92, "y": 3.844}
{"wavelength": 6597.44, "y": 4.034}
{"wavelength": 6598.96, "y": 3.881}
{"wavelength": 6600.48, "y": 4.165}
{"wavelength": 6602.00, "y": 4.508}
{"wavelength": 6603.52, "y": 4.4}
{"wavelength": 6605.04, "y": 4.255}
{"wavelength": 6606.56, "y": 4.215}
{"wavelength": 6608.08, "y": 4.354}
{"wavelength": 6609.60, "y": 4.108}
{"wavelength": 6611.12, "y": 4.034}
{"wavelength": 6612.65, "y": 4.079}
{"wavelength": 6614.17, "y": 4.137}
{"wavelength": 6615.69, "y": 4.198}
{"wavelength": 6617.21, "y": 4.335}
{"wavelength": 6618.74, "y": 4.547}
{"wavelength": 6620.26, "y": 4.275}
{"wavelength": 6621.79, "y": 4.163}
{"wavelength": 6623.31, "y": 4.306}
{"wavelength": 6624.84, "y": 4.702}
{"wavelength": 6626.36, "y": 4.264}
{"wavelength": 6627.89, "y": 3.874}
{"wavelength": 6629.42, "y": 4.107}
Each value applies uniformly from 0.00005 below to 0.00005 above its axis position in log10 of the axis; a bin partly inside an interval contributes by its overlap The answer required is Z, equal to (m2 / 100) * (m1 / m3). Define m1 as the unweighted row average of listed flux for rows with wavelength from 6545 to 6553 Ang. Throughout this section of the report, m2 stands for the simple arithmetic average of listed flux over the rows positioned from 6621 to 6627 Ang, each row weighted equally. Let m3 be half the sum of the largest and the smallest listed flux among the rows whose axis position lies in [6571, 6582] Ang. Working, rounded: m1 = 8.3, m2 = 4.4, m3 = 7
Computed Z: 0.05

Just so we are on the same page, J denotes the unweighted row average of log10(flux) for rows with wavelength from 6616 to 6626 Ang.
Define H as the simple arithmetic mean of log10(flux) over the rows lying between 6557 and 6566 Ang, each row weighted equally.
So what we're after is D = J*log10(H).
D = 0.068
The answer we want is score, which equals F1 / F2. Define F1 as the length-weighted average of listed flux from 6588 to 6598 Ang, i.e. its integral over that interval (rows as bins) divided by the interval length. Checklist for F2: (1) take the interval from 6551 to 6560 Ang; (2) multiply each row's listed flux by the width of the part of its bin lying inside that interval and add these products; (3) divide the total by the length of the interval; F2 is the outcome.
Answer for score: 0.77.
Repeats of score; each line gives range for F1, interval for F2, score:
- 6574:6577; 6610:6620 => 1.12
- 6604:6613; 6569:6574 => 0.97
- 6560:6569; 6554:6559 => 5.28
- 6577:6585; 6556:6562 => 1.07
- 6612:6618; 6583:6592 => 0.37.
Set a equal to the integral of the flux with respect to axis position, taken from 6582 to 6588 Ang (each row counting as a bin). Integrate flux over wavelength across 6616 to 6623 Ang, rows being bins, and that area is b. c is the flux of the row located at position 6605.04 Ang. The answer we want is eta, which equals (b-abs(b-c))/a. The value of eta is 0.04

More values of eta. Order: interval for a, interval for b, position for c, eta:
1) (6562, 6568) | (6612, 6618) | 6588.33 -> 0.03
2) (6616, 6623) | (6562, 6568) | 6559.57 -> 0.36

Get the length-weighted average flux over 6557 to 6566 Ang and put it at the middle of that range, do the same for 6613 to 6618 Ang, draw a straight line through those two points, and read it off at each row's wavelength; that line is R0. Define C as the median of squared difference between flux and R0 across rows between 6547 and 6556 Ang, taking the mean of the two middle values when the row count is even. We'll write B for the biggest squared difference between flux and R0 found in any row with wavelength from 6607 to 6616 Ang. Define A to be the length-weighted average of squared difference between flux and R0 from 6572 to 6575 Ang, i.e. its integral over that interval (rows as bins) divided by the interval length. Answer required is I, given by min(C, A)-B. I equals 282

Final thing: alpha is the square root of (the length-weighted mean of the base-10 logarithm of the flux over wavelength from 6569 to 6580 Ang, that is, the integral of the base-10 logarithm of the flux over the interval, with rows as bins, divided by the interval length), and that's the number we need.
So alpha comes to 0.82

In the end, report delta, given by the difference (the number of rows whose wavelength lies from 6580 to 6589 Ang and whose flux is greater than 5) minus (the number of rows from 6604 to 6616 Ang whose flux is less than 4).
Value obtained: 6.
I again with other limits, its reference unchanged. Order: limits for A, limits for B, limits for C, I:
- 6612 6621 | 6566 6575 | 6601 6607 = -357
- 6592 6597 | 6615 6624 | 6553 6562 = 69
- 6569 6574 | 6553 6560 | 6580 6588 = -566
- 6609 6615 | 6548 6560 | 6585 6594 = -662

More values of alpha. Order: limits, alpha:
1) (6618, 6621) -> 0.80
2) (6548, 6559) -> 0.87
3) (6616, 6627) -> 0.80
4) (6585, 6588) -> 0.97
